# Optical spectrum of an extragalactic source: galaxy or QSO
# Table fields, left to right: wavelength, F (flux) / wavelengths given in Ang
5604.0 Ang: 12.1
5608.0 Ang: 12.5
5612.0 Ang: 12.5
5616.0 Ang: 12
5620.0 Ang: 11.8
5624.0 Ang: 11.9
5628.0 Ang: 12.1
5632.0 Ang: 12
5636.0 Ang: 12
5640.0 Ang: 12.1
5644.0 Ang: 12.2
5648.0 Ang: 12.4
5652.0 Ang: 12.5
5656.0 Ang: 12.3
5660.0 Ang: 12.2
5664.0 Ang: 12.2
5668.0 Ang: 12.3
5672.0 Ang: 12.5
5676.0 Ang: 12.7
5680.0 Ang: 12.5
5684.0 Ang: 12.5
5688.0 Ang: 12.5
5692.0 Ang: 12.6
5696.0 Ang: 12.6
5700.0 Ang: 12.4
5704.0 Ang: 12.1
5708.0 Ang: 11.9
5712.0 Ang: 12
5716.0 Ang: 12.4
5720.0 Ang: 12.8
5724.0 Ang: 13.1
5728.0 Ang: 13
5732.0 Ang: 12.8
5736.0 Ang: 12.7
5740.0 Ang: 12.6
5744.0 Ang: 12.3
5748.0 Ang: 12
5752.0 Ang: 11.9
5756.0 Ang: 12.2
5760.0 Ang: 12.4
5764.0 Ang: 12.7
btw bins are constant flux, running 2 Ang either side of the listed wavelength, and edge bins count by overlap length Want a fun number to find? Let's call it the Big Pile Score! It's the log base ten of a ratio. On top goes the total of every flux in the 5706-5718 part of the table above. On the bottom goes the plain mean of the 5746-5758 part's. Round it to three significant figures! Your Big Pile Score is 0.480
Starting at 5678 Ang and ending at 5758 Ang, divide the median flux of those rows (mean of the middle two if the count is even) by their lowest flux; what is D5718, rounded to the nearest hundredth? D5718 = 1.05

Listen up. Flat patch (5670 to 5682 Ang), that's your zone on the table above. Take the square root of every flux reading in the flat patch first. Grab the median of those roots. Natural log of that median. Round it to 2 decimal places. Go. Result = 1.26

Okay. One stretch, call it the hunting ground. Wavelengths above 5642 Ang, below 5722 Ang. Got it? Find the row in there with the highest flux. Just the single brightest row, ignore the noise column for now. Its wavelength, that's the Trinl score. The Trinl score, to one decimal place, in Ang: 5720.0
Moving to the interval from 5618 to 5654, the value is 5652.0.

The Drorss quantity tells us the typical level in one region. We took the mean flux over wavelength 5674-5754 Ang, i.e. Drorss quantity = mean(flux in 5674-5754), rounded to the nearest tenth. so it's 12.5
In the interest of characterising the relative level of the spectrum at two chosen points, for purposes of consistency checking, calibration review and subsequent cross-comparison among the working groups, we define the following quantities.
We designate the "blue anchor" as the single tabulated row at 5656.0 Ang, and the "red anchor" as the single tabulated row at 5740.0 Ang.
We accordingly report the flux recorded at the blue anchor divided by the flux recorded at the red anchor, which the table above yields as 0.98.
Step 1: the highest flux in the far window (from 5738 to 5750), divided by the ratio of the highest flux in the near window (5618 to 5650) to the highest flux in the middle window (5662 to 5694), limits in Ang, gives 12.9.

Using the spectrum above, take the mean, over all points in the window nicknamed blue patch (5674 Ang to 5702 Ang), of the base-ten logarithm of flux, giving 1.10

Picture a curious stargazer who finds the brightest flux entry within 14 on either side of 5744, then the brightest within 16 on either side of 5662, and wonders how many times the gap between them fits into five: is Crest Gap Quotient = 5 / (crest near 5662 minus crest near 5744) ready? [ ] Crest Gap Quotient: -50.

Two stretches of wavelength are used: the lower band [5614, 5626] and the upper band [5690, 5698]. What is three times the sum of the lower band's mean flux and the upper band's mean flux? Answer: 73.5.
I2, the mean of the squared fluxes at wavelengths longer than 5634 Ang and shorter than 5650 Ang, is 148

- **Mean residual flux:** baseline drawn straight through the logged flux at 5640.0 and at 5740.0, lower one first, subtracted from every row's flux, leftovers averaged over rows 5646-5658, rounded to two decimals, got 0.24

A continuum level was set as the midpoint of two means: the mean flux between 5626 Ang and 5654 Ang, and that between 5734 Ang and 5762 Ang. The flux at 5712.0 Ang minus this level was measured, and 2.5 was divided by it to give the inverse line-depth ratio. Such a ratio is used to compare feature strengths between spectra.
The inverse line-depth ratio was -10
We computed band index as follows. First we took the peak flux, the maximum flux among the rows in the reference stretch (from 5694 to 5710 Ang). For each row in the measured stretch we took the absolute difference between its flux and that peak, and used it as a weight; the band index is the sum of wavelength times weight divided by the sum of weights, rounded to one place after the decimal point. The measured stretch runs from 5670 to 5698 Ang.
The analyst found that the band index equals 5680.0 Ang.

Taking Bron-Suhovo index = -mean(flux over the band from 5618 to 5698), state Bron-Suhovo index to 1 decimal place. -12.3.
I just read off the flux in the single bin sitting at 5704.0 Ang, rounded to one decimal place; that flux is 12.1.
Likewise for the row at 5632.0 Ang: 12.0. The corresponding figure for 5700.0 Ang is 12.4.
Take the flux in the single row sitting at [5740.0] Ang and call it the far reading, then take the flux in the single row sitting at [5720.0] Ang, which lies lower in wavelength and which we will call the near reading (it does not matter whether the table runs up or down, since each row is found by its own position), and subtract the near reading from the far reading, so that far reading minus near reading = -0.20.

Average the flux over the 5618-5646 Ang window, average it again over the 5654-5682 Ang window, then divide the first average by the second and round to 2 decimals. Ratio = 0.97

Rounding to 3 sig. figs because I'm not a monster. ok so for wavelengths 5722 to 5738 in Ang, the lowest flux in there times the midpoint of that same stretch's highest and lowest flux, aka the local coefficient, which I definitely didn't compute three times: 164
